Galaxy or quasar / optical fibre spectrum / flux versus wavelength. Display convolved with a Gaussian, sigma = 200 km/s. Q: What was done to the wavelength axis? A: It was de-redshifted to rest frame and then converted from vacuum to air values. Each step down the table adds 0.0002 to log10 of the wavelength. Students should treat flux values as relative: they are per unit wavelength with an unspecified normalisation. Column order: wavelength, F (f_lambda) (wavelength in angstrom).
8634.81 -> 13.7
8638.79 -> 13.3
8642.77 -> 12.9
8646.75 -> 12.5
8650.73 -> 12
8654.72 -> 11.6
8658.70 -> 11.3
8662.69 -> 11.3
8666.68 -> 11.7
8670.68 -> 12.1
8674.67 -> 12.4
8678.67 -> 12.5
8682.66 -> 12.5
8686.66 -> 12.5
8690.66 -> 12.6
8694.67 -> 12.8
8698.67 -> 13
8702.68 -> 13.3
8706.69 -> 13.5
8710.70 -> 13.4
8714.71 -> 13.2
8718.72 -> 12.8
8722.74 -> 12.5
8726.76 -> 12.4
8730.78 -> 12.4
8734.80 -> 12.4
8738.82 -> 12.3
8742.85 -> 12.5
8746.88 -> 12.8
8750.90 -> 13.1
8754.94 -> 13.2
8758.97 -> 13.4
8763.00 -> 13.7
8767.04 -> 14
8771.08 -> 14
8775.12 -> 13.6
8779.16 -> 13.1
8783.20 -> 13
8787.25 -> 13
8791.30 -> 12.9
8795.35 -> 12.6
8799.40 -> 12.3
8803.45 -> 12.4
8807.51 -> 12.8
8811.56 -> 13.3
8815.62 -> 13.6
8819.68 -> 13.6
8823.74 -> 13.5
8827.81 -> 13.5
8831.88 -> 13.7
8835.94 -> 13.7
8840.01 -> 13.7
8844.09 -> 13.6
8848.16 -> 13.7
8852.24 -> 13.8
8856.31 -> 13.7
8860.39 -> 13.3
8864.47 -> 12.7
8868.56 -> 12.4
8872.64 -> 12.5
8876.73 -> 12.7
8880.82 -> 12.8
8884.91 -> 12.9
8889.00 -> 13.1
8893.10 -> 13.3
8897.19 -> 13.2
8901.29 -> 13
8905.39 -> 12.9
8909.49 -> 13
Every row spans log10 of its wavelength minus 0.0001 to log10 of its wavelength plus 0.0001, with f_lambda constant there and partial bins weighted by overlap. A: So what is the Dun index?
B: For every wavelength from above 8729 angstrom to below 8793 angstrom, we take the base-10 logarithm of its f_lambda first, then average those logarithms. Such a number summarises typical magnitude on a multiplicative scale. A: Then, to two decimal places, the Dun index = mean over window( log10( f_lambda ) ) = 1.12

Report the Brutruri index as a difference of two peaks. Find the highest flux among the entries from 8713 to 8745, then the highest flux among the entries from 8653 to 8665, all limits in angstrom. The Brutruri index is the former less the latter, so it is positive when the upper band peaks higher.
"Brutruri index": 1.6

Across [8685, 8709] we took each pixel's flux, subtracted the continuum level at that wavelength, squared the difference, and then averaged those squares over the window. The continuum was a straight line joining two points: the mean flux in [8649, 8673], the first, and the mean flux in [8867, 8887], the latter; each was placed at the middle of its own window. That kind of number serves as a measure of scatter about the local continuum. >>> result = 1.4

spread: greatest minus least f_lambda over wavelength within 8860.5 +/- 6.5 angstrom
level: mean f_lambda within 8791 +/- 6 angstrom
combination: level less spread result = 11.8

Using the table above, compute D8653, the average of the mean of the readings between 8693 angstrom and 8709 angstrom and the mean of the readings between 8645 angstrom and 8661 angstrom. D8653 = 12.5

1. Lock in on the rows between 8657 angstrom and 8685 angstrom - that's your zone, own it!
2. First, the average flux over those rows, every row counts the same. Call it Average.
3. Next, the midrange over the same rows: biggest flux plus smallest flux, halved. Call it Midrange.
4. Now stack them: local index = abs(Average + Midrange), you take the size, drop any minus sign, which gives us 23.9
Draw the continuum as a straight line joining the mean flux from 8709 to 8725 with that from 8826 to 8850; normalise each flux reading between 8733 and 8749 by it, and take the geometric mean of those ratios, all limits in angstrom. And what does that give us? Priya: 0.95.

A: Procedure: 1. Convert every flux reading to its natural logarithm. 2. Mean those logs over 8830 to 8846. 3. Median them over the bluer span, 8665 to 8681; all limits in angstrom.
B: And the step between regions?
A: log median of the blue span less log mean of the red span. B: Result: -0.11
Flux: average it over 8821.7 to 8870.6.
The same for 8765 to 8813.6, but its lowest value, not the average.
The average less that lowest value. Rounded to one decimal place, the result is 1.1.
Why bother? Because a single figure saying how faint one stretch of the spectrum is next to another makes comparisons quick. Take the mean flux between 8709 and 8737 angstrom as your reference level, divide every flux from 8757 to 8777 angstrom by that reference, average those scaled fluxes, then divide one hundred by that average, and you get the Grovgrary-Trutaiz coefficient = 93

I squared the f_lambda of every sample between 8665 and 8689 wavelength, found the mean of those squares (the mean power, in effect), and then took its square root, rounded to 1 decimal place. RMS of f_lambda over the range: 12.3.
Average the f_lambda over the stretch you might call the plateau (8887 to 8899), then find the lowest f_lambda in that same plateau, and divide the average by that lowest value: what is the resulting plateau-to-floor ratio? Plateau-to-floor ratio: 1.008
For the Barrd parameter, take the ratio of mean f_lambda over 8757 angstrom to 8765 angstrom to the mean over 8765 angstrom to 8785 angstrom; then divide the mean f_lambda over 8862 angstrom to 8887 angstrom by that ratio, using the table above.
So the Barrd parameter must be 12.7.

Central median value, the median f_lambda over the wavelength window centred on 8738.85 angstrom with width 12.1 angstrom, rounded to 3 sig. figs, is 12.4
